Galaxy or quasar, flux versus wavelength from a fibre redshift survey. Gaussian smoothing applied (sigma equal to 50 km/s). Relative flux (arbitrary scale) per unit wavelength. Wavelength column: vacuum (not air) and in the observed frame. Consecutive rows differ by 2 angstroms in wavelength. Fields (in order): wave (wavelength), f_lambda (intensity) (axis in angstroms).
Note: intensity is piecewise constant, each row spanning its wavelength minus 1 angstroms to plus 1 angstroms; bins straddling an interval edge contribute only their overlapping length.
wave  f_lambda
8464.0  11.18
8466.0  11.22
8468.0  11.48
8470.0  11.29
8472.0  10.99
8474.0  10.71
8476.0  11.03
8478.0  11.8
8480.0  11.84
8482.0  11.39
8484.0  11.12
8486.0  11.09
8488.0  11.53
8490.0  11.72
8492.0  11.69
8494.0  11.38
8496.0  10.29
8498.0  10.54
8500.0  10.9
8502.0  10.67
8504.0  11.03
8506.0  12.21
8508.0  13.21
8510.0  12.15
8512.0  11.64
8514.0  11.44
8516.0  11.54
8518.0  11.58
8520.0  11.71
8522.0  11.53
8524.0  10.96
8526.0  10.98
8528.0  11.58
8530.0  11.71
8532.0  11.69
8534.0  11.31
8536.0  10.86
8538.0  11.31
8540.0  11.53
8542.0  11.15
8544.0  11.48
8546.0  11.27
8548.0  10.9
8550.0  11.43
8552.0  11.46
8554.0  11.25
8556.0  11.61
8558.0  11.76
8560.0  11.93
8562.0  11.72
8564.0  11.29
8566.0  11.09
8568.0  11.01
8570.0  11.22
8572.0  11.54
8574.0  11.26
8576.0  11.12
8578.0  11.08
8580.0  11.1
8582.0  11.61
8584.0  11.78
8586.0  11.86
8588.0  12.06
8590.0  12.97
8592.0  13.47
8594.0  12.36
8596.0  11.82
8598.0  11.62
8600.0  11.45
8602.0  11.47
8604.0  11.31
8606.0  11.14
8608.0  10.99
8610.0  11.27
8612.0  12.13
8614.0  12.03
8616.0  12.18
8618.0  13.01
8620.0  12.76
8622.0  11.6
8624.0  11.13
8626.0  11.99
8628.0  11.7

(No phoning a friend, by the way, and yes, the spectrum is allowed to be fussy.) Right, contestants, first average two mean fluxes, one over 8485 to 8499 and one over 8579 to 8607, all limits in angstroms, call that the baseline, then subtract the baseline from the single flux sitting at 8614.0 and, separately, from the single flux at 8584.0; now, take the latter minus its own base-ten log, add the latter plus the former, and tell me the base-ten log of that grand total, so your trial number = 0.21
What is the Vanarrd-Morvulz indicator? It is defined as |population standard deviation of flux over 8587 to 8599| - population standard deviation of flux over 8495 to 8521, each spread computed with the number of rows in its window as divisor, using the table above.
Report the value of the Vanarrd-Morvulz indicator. -0.1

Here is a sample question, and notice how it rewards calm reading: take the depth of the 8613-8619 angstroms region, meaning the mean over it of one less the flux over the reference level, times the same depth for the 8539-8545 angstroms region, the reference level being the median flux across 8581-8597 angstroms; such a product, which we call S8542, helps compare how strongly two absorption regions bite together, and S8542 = -0.002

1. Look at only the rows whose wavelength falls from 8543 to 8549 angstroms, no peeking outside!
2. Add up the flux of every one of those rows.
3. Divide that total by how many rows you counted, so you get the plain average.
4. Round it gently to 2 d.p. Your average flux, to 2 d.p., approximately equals 11.22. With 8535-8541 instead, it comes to 11.23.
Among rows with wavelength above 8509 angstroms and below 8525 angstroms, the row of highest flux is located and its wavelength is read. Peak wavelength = 8510.0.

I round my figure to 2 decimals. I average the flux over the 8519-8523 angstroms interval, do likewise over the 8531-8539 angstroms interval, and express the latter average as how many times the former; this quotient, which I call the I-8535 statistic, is 0.97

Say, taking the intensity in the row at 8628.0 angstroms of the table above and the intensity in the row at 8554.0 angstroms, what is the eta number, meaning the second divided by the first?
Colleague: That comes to 0.962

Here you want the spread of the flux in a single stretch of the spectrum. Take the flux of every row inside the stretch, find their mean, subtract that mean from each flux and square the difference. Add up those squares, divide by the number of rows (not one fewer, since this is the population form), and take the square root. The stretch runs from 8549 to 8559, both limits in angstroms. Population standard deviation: 0.17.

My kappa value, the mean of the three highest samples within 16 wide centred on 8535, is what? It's 11.7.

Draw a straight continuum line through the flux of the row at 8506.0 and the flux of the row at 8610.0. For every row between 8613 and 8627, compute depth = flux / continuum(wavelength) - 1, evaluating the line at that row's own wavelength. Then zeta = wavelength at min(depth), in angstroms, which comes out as 8624.0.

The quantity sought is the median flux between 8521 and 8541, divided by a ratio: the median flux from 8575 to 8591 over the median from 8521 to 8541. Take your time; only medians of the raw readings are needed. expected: 11.2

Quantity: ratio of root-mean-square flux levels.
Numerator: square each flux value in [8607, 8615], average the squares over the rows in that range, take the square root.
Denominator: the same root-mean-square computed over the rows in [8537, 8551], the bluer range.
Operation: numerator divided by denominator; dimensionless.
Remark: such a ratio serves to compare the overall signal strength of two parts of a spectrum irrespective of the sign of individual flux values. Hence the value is 1.03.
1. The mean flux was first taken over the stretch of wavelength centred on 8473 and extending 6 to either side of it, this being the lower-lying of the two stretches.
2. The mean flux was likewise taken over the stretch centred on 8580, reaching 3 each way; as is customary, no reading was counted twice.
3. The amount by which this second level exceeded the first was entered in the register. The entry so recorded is 0.0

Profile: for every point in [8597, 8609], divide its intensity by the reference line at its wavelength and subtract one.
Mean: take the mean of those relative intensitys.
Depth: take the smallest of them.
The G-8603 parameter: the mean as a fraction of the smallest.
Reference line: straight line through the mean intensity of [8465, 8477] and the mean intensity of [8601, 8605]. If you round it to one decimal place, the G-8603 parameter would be 0.1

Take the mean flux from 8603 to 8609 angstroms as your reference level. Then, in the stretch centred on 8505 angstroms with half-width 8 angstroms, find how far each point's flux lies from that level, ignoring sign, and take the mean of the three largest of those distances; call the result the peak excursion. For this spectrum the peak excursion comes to 1.4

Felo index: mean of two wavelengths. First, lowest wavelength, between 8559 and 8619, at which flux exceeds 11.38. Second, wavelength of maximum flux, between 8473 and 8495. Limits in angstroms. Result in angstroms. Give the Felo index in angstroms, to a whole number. 8520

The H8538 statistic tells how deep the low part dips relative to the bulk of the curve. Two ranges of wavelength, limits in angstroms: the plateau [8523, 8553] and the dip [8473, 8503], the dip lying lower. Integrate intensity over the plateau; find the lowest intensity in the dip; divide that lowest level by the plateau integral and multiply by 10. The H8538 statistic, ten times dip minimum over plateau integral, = 0.303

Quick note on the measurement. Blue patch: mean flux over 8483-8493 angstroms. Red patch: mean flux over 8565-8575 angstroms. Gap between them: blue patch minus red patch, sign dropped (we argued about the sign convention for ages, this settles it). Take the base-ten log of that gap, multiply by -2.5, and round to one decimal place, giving 1.7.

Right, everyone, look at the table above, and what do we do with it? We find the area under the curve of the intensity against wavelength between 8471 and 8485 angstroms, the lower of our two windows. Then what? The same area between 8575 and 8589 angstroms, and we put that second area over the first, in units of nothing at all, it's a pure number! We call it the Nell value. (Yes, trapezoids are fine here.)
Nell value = 1.02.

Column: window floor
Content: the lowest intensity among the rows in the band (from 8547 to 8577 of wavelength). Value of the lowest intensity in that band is 10.9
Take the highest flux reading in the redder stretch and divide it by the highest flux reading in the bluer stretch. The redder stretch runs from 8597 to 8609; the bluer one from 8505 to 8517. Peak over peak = 0.88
